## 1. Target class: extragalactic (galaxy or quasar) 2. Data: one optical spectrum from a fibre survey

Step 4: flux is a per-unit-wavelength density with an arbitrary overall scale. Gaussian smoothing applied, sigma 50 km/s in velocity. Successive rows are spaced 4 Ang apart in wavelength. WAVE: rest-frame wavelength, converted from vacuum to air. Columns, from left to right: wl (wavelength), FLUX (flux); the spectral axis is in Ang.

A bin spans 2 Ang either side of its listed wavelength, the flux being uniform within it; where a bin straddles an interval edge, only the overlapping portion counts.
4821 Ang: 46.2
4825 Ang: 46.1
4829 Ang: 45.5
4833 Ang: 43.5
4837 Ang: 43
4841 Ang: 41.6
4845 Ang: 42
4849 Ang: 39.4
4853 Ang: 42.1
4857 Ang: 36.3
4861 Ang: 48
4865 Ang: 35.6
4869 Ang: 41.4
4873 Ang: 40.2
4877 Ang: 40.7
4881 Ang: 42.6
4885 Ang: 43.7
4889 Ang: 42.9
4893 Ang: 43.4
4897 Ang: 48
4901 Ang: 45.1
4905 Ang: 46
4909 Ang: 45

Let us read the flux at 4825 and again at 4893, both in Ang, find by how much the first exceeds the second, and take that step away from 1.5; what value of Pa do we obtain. -1.2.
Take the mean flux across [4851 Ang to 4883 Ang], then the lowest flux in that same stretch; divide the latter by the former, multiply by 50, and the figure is 43.6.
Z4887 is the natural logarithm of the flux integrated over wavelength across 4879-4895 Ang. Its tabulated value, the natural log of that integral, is 6.54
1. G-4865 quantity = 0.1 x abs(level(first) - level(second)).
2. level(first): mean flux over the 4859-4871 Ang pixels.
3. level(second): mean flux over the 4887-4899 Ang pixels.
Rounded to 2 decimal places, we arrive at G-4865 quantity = 0.31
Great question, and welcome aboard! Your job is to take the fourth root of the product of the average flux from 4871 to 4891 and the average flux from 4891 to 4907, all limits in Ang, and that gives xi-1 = 6.62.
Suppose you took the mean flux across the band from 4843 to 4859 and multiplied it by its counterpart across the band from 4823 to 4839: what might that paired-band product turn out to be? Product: 1779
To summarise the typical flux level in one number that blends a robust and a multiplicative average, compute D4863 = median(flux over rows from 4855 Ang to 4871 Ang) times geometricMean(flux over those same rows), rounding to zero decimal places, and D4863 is 1555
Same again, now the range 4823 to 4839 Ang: 1981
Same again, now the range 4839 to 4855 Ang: 1725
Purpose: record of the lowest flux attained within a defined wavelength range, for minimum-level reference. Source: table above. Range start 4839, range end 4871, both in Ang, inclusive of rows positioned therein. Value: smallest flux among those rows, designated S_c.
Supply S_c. 35.6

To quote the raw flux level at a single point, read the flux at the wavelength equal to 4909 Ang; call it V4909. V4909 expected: 45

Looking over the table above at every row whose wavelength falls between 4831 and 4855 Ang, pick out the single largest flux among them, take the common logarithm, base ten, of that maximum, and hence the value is 1.64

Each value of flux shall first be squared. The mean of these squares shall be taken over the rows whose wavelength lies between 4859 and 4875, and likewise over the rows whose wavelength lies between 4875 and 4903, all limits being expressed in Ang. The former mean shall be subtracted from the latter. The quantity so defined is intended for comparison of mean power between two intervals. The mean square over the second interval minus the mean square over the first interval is 195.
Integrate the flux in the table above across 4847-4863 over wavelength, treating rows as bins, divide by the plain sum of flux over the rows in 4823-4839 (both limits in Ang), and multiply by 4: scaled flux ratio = 14.9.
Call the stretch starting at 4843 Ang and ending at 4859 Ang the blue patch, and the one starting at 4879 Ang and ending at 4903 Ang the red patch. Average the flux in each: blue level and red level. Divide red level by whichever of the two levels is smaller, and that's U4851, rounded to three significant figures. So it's 1.11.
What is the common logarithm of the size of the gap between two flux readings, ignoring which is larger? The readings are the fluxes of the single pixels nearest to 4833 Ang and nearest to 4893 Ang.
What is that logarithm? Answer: -1.0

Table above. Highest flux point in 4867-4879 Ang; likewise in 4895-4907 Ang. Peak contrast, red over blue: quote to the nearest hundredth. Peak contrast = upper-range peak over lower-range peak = 1.16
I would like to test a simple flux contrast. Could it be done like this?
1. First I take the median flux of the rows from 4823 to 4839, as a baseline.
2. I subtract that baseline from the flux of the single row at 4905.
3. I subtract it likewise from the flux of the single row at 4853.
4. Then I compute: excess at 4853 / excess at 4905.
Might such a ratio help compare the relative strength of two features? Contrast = -1.6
